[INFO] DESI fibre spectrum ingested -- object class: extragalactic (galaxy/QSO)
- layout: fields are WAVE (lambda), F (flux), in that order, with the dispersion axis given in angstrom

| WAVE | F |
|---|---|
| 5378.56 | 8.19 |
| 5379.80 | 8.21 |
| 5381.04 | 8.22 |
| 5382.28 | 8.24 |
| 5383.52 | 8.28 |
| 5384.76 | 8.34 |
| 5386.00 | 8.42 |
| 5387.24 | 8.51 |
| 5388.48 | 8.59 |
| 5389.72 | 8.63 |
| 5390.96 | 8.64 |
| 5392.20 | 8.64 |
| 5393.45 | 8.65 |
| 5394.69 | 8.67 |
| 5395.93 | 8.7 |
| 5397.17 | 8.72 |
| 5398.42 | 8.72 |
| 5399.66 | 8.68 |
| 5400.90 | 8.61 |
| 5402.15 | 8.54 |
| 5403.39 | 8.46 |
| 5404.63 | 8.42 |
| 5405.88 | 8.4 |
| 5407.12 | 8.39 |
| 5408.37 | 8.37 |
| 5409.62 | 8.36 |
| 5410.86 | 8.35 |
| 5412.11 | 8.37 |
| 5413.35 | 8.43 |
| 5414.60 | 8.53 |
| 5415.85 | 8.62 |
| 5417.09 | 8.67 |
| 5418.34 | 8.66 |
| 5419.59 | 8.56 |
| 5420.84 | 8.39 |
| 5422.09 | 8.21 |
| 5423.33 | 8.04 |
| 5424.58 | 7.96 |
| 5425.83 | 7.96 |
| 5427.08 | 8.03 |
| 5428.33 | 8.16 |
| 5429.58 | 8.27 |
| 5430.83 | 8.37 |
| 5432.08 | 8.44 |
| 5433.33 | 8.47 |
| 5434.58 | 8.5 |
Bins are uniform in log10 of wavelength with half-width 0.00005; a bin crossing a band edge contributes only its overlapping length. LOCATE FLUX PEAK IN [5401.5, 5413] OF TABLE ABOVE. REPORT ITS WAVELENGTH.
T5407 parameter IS 5402.15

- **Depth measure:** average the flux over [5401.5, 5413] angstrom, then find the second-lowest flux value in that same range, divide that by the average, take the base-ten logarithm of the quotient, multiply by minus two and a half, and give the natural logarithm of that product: -5.1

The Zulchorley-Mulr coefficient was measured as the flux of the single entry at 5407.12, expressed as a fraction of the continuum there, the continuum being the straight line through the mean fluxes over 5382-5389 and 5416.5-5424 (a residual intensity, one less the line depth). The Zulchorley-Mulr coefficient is 0.997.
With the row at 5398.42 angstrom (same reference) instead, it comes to 1.037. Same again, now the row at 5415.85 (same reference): 1.024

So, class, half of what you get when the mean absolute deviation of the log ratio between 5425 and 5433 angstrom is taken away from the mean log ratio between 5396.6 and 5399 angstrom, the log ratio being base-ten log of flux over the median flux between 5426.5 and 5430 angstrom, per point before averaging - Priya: 0.0103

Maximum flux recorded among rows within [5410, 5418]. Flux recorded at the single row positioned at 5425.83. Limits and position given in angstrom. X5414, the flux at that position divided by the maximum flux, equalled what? 0.92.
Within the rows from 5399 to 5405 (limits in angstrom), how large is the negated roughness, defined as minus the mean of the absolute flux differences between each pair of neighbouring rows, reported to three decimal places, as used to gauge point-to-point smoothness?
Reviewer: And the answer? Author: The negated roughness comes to -0.065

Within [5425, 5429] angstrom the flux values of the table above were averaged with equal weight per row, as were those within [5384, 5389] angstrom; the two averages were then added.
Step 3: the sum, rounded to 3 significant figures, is 16.5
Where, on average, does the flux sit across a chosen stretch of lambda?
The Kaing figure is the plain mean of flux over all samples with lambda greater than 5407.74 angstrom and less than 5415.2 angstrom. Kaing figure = 8.40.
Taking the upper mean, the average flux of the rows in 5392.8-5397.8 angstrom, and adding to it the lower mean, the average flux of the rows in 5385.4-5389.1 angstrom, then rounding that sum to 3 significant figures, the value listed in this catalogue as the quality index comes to 17.2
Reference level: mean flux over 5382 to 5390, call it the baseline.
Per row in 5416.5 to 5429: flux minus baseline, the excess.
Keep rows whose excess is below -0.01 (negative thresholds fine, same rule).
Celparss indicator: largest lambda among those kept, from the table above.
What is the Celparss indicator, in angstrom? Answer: 5428.33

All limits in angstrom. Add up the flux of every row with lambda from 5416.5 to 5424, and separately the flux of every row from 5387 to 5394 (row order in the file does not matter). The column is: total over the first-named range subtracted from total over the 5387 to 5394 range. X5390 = 1.1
